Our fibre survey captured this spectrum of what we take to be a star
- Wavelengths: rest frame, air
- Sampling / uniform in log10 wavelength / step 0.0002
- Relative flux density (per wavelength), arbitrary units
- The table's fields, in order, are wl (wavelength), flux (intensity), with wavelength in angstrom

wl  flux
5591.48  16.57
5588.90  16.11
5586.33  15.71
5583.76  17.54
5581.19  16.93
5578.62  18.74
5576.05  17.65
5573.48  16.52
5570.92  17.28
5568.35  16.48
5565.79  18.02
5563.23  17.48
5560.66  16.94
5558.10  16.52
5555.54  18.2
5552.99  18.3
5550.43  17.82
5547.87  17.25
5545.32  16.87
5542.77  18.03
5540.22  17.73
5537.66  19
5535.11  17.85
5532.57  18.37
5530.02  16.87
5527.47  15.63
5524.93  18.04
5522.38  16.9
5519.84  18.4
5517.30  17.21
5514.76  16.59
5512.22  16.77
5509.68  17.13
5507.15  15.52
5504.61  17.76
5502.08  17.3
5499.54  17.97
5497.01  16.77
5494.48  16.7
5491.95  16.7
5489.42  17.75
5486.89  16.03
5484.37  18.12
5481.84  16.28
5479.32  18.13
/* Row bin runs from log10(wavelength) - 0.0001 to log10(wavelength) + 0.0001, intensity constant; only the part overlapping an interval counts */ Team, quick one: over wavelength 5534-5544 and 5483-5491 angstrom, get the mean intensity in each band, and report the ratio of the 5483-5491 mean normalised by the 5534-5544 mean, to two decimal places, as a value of 0.95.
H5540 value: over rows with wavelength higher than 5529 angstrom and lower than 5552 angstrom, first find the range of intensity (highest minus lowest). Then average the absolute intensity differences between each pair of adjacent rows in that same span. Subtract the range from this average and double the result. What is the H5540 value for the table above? -2.5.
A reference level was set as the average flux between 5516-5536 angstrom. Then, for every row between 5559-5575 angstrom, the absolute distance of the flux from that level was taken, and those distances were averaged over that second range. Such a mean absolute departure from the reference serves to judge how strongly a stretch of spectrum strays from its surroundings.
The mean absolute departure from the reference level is 0.52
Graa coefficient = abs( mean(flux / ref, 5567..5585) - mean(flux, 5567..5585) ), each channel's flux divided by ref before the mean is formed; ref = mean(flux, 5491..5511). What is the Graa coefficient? 16.3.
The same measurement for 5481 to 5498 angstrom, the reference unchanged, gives 15.9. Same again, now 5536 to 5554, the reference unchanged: 16.8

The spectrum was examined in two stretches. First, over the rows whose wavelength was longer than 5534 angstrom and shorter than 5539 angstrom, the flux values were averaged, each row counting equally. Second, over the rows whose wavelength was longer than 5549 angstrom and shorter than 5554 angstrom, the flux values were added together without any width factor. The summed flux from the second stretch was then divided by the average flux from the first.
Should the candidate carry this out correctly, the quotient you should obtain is 1.96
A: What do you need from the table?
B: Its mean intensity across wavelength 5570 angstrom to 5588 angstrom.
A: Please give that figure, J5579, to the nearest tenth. 17.2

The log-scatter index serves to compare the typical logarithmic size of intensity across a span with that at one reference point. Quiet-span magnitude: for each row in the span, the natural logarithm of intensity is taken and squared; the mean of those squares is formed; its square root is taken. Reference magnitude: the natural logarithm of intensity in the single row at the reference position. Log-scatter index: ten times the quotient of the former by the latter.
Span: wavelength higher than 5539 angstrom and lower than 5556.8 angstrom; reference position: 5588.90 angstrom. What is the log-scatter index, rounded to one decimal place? 10.3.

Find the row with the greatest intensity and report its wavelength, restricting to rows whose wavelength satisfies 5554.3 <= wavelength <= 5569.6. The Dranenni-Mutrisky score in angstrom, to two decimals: 5555.54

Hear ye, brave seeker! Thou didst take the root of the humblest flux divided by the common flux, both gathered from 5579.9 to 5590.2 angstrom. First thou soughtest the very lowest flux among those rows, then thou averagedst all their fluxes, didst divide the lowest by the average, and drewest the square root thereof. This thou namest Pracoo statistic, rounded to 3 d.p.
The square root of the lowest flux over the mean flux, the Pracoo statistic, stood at 0.974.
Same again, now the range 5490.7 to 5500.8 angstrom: 0.990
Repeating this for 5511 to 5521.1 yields 0.981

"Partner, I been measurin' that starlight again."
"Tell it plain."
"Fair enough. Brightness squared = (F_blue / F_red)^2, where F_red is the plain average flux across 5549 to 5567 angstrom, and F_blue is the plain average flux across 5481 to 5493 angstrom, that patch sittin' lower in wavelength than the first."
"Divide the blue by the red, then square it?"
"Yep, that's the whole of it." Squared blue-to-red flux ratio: 0.93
